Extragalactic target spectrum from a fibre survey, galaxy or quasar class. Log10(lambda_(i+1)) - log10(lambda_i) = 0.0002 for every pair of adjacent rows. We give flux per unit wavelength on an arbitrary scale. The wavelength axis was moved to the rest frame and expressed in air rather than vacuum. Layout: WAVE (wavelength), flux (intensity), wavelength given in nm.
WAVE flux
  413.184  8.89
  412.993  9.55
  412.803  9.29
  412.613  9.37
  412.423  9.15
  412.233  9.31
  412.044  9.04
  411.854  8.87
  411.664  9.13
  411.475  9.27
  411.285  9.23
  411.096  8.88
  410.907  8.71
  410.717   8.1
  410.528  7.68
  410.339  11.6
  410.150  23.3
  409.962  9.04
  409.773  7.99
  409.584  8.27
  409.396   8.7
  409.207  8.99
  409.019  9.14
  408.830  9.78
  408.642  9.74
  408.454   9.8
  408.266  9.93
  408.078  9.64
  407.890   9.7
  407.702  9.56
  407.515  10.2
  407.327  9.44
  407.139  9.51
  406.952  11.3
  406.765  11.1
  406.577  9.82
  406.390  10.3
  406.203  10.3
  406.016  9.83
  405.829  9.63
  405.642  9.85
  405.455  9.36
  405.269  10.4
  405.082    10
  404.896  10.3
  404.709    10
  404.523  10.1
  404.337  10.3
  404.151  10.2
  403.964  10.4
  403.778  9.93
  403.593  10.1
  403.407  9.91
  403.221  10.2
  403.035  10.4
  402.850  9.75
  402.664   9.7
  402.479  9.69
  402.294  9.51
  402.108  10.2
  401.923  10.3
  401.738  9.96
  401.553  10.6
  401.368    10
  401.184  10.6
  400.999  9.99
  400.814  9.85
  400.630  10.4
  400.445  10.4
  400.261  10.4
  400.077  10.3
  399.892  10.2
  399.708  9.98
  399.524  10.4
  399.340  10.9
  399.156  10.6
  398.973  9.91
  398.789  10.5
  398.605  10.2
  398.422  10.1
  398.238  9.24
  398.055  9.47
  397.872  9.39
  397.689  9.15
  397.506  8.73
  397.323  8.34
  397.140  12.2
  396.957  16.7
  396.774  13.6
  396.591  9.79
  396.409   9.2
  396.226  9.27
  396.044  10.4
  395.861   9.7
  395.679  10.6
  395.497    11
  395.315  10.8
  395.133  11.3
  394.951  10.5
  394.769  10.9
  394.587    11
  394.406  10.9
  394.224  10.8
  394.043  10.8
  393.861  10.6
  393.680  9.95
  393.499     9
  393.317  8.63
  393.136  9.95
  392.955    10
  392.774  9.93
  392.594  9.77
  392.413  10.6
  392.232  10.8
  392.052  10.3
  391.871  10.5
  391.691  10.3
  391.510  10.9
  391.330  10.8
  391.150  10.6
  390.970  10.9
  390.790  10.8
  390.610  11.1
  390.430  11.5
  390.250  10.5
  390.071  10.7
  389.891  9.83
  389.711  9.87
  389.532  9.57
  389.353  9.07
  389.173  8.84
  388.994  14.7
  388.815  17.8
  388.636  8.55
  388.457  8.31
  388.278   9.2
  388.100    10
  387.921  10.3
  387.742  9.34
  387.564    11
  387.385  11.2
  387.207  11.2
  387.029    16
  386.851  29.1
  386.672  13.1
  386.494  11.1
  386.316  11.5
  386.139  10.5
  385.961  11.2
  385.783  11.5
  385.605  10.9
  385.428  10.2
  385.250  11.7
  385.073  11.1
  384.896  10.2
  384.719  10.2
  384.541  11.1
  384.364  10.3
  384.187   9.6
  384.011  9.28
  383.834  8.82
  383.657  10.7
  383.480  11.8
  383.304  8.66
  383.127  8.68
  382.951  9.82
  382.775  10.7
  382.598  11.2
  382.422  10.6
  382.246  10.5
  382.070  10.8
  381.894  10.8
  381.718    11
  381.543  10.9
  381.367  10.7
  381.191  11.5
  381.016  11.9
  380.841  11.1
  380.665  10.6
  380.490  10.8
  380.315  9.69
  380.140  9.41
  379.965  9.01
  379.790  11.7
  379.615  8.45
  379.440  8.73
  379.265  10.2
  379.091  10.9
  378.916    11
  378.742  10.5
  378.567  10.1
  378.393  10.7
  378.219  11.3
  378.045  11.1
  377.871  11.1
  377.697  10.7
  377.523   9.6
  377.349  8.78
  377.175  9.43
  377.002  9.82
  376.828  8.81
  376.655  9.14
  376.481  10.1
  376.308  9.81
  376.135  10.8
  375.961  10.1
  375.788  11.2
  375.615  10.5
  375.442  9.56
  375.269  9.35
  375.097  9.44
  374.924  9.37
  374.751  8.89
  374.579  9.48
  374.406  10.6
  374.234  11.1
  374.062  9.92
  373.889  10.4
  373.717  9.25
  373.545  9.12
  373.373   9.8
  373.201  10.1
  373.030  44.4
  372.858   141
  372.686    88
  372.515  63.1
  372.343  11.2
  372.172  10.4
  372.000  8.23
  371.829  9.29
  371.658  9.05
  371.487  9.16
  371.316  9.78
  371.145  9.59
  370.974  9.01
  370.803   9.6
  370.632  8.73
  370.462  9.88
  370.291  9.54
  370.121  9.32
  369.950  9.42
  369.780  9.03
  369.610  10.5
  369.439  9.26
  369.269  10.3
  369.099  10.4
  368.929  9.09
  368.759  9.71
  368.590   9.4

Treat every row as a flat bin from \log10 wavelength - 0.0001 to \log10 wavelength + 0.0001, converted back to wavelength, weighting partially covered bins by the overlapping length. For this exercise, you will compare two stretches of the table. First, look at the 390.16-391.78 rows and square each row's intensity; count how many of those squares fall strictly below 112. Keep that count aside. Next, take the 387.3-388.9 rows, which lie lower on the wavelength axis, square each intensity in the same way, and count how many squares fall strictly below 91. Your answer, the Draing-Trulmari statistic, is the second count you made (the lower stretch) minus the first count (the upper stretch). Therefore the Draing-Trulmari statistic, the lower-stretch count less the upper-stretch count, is 2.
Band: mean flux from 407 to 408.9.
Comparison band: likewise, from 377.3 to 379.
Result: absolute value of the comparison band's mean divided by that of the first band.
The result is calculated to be 1.08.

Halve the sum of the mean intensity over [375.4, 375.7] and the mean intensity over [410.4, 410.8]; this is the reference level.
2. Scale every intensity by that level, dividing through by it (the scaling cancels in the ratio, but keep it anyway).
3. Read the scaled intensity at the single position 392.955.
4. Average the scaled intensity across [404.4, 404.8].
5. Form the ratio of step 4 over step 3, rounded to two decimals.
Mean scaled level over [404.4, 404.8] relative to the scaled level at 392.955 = 1.01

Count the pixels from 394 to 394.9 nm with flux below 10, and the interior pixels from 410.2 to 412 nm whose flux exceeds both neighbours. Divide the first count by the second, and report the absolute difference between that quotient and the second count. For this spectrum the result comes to 1.0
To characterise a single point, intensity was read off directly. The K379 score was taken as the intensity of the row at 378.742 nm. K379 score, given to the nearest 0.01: 10.50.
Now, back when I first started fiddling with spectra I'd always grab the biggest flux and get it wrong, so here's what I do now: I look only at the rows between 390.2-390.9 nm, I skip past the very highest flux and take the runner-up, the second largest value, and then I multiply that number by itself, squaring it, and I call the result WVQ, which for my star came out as 123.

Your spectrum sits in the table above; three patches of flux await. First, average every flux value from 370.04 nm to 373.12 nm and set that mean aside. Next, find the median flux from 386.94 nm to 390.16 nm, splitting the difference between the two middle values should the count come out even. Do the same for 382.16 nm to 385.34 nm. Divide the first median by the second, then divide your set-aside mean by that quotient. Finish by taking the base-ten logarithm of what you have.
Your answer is 1.44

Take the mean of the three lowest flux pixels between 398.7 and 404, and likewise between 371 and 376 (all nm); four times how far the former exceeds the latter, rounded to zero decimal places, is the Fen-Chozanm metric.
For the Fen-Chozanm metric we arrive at 4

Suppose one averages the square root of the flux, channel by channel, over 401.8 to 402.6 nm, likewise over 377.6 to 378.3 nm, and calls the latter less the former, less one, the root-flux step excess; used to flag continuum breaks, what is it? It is -0.83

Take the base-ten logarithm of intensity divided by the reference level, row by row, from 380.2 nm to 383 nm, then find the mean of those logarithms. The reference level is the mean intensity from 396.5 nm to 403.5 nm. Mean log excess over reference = 0.019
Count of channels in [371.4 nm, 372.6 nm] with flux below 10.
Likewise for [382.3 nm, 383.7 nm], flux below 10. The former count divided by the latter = 1.3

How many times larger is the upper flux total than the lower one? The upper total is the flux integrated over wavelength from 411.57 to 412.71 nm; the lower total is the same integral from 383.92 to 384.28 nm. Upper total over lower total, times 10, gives 31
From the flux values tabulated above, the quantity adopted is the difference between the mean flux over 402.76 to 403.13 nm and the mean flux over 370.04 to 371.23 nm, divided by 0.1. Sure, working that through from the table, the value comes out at 7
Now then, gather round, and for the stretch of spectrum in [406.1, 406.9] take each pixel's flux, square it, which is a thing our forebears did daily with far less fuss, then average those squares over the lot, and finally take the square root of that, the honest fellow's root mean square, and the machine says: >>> 10.4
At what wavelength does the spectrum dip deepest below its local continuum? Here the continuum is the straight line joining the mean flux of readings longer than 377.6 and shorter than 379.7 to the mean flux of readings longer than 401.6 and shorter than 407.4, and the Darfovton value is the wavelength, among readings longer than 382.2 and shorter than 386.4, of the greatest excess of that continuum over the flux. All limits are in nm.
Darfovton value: 383.304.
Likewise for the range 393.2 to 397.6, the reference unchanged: 397.323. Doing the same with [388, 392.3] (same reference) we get 388.457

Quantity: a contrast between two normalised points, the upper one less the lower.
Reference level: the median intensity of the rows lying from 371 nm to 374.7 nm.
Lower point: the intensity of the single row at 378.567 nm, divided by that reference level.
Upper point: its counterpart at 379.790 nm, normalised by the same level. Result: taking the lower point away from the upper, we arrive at 0.16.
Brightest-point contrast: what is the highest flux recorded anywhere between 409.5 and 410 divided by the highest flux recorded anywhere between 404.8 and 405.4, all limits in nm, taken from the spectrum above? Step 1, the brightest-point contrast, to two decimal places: 0.87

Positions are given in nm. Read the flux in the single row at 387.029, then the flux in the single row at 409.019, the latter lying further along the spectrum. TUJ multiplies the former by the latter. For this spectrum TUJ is 146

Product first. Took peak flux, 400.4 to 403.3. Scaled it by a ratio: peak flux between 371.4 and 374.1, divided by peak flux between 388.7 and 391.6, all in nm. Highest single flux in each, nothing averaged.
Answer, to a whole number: 84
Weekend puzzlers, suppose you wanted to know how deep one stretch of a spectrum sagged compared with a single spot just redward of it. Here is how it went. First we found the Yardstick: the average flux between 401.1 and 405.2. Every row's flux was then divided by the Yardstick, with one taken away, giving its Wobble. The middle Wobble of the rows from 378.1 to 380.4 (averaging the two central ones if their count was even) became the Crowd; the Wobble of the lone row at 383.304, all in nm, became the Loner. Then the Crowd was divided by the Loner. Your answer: -0.1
